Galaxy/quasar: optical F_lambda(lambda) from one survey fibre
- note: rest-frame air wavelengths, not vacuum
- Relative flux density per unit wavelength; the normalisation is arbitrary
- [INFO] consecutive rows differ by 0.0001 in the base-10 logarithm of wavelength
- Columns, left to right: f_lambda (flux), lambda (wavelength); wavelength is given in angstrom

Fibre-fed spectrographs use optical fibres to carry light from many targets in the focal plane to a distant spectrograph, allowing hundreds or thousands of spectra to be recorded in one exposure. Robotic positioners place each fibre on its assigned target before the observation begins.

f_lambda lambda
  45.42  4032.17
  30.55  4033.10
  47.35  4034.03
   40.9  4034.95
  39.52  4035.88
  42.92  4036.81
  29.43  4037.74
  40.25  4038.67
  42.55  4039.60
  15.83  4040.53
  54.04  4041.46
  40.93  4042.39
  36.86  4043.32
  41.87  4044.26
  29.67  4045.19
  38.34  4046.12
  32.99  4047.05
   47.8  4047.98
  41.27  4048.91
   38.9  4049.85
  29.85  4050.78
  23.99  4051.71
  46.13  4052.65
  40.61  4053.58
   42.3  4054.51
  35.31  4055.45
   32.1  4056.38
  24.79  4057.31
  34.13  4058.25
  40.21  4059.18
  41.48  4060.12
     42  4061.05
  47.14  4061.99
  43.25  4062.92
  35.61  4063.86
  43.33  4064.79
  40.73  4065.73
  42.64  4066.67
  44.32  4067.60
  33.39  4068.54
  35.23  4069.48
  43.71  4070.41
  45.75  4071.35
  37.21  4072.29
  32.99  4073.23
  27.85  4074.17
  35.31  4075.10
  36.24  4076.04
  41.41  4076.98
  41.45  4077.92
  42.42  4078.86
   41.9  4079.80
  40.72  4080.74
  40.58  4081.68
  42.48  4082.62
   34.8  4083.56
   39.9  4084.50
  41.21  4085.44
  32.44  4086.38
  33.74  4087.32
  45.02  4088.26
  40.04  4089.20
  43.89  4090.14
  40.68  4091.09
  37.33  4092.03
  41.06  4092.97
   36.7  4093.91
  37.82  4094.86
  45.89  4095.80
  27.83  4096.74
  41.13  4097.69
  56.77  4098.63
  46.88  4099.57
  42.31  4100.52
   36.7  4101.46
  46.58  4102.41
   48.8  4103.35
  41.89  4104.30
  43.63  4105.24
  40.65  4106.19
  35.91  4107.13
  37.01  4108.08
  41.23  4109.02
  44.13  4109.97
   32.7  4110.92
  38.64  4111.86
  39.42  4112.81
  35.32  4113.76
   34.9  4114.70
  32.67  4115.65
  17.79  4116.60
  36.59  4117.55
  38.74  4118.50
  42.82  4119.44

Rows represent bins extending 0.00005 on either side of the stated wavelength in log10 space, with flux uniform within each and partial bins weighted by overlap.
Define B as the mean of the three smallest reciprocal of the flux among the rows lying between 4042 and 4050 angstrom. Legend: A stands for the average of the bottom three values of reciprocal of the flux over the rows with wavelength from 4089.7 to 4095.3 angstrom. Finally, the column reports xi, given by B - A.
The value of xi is -0.0009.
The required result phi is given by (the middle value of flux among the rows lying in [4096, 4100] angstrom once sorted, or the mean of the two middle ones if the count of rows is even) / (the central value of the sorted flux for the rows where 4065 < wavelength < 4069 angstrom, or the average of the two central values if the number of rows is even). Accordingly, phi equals 1.06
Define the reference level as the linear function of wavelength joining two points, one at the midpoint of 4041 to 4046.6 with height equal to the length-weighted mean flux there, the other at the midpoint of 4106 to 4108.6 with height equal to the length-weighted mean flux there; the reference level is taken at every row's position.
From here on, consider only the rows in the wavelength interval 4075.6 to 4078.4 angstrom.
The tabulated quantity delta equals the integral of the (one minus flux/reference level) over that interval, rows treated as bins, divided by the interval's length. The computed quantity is -0.02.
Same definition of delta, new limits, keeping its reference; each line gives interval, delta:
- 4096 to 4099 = -0.10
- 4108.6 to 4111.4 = -0.04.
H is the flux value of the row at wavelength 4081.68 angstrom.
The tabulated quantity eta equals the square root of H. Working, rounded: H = 40.58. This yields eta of 6.4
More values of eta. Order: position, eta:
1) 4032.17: 6.7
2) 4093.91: 6.1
